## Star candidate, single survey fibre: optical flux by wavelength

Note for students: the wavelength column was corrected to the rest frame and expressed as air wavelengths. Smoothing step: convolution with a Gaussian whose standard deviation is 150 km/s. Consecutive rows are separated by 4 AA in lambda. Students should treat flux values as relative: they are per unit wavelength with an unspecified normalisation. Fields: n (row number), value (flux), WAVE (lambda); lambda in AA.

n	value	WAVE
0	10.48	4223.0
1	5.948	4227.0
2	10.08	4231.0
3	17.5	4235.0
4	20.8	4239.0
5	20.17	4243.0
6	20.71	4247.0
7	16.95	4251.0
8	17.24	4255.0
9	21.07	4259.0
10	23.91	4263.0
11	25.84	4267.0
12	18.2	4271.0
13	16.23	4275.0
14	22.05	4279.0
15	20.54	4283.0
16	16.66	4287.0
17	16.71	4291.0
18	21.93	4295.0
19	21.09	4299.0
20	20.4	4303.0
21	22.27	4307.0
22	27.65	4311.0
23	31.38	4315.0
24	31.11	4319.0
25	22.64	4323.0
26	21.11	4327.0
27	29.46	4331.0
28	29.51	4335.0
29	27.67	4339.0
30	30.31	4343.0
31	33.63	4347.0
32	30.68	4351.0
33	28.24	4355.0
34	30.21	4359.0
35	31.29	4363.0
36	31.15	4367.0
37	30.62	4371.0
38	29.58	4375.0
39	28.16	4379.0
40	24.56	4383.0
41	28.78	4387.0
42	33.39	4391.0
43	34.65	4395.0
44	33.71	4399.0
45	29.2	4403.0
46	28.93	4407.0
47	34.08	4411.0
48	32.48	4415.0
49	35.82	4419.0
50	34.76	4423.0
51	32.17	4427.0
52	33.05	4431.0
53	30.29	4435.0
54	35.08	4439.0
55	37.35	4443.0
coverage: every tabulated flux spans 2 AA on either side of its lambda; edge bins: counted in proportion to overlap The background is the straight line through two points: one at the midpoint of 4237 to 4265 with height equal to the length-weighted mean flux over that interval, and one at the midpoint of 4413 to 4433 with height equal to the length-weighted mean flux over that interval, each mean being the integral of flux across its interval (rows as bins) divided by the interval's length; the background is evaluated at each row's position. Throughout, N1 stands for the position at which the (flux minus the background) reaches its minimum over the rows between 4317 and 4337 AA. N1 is 4327.0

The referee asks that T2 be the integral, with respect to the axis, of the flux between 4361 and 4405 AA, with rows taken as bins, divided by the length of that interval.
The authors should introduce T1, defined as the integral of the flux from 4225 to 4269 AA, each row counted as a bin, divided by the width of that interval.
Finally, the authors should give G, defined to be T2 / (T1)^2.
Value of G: 0.092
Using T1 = 18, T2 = 30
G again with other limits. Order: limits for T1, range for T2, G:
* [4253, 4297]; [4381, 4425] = 0.079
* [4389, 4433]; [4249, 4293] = 0.018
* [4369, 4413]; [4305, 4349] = 0.030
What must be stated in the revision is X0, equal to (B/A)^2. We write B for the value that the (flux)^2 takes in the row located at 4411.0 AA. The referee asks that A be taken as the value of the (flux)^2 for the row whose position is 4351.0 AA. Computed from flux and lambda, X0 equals 1.5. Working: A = 941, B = 1161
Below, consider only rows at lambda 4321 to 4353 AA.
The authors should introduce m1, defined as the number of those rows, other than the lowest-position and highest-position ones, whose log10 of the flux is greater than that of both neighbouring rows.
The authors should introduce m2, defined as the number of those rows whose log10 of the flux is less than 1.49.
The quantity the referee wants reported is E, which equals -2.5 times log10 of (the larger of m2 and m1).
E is -2.1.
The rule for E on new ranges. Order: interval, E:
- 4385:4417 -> -1.2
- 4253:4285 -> -2.3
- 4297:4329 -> -1.9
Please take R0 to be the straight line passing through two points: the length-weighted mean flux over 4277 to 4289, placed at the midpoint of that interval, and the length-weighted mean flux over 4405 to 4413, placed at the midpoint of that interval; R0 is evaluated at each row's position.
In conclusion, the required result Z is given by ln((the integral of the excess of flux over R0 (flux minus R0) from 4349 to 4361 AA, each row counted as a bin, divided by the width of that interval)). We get 1.2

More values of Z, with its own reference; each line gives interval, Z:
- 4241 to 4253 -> 1.1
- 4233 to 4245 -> 1.3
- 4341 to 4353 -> 1.8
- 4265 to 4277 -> 0.4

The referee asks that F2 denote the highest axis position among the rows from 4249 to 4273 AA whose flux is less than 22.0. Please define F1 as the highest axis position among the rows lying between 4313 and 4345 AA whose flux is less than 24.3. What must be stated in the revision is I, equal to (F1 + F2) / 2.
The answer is 4299 AA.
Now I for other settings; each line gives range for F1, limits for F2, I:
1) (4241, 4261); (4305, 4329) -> 4293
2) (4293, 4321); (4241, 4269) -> 4283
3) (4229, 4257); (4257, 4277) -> 4265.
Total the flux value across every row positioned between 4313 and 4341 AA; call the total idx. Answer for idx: 193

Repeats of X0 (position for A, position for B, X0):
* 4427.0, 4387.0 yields 0.6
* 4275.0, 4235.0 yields 1.4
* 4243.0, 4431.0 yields 7.2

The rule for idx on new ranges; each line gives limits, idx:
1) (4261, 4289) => 143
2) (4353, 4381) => 209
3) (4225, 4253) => 112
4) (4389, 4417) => 226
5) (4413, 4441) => 234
